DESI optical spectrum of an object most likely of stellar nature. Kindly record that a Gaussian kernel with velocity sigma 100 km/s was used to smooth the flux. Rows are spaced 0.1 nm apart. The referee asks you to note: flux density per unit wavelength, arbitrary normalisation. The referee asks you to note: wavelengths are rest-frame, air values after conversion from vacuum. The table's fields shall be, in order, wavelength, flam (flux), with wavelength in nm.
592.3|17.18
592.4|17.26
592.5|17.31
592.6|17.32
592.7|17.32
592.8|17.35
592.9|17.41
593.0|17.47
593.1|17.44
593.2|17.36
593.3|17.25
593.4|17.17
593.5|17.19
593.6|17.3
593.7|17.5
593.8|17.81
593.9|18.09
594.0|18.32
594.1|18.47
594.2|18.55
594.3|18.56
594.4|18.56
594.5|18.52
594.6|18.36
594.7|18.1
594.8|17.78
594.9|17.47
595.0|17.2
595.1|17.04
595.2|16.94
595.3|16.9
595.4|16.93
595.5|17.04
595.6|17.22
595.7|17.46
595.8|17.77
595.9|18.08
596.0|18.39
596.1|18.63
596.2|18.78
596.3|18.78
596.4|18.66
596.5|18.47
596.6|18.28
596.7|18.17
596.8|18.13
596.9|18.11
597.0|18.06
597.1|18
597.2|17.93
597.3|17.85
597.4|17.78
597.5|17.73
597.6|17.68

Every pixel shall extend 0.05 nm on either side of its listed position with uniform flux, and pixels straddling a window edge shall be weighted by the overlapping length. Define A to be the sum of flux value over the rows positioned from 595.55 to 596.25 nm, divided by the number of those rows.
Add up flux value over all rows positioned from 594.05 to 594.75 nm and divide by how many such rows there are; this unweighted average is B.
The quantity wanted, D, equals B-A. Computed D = 0.4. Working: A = 18.0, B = 18.4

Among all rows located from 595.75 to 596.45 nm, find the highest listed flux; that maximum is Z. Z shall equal 18.78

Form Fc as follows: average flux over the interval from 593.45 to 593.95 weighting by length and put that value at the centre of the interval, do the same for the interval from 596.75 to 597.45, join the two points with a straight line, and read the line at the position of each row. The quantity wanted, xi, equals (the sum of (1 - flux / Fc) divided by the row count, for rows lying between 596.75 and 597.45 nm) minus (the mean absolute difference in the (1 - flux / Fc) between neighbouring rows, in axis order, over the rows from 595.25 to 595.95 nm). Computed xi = -0.01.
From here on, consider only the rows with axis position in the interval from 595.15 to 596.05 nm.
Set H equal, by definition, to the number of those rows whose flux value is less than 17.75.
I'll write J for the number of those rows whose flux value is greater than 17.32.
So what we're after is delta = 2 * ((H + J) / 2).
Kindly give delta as 10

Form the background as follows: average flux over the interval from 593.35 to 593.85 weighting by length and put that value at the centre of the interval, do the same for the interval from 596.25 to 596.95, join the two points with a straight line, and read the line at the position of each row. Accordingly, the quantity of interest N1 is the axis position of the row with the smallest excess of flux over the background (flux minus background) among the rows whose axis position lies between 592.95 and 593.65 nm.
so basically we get 593.5 nm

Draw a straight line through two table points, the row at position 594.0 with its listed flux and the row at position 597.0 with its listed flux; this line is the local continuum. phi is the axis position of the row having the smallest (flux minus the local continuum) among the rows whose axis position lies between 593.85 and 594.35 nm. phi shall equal 593.9 nm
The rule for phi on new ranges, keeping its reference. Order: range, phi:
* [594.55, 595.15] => 595.1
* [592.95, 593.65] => 593.4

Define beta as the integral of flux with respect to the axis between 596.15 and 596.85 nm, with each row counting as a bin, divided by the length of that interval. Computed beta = 18.5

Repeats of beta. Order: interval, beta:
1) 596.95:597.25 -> 18.0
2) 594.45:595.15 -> 17.8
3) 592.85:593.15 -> 17.4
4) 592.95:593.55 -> 17.3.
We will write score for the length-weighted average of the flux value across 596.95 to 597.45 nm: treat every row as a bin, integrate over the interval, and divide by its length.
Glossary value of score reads 17.9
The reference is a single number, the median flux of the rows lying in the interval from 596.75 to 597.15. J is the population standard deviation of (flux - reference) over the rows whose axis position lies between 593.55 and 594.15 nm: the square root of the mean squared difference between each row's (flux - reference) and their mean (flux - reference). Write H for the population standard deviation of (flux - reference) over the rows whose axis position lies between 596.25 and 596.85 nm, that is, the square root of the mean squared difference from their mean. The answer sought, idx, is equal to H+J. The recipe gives 0.66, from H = 0.24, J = 0.42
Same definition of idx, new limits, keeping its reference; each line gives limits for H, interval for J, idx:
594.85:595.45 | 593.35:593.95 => 0.54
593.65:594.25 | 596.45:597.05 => 0.51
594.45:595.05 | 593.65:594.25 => 0.84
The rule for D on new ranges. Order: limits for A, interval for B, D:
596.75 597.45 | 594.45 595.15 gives -0.2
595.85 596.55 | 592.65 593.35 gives -1.2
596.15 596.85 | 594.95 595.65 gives -1.4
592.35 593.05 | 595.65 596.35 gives 0.9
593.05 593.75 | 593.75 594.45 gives 1.0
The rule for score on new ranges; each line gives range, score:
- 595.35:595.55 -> 17.0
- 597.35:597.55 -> 17.8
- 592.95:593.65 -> 17.3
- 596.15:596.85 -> 18.5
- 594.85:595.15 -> 17.2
